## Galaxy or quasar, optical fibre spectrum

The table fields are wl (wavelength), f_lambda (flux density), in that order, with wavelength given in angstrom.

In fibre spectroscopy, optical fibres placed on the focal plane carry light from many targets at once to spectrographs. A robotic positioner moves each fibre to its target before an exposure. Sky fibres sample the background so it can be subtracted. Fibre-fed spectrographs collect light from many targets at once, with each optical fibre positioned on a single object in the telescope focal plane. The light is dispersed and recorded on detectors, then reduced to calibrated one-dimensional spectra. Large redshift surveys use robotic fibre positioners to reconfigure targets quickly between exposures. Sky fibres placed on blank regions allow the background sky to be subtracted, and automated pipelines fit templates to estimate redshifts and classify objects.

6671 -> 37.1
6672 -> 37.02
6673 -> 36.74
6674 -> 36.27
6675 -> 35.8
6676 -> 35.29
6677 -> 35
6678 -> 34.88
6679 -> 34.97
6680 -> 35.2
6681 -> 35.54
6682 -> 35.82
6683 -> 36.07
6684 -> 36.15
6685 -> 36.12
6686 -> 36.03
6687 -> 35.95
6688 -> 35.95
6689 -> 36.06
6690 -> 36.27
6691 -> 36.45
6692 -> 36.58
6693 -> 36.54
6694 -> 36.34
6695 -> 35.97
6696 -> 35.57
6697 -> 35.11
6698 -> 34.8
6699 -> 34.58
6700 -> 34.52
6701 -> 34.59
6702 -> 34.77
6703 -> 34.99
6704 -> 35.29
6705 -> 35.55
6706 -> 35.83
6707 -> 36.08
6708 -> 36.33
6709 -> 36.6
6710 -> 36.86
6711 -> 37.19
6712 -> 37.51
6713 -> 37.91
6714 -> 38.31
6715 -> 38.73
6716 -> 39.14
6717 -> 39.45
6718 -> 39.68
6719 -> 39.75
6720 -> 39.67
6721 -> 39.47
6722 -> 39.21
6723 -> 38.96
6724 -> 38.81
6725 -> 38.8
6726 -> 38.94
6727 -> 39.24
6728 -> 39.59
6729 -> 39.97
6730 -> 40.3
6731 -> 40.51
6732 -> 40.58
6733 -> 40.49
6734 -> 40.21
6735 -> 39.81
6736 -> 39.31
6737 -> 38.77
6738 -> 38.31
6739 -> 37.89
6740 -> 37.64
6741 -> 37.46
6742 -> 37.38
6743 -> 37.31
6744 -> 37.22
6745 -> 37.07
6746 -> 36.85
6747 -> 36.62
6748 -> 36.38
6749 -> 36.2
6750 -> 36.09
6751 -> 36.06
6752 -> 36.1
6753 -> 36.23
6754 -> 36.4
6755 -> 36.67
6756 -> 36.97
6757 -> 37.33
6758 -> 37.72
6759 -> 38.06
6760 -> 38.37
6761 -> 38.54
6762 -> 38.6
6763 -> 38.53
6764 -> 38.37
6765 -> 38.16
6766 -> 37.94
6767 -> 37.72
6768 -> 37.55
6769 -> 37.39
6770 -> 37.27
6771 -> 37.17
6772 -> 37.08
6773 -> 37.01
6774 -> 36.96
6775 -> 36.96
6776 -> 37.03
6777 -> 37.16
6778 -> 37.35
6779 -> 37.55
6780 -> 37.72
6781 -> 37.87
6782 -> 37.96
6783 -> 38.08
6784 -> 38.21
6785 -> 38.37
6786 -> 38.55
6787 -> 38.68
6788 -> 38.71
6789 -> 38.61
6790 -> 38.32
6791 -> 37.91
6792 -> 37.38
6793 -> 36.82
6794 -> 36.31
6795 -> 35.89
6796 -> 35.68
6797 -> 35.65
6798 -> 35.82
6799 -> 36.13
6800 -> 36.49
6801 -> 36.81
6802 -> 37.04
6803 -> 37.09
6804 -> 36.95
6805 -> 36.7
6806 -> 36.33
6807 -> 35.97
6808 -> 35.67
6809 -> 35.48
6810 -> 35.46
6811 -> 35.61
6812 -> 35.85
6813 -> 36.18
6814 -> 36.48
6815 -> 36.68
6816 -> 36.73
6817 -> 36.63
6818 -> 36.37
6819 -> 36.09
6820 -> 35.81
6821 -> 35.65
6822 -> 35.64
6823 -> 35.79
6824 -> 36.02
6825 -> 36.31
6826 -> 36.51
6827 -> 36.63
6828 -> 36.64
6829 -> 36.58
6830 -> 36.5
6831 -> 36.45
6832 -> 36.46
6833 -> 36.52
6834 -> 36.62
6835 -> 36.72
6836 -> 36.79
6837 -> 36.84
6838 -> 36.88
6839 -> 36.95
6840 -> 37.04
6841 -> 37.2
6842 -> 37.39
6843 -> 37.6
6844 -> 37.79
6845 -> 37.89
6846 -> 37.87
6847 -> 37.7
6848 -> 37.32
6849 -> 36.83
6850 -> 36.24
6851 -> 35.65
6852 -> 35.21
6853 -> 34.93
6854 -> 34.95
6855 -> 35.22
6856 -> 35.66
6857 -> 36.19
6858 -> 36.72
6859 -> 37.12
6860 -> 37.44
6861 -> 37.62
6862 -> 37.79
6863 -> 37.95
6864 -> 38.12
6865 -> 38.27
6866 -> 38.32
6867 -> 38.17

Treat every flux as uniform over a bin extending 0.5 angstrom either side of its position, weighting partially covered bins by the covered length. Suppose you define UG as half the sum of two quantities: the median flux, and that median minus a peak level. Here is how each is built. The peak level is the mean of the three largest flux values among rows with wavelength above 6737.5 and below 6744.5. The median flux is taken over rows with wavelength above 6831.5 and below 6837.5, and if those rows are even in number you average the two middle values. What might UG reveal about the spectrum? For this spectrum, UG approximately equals 17.7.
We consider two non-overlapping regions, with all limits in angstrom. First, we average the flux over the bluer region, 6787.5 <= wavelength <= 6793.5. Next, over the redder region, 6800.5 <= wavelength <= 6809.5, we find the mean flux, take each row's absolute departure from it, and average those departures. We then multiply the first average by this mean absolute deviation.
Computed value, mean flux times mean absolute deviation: 20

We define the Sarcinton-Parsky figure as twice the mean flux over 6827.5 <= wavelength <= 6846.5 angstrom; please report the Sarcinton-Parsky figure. 74.0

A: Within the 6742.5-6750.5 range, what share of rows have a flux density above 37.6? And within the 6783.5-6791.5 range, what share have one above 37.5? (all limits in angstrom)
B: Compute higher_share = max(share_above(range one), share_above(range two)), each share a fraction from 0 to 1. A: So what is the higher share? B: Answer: 1.0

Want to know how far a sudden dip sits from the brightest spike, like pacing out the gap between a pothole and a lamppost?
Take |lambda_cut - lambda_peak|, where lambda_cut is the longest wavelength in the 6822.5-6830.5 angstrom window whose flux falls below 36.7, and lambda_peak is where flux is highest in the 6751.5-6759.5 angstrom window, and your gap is 71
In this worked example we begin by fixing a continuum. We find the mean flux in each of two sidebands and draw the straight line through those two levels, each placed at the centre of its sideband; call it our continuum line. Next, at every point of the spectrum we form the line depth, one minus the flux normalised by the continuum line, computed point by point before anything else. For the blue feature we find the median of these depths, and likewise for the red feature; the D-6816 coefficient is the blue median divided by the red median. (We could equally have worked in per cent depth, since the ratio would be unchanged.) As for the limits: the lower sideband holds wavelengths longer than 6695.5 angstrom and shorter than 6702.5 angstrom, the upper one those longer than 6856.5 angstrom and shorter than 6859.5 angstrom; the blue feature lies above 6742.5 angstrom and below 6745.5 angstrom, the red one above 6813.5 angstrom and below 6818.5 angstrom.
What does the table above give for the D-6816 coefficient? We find 4.5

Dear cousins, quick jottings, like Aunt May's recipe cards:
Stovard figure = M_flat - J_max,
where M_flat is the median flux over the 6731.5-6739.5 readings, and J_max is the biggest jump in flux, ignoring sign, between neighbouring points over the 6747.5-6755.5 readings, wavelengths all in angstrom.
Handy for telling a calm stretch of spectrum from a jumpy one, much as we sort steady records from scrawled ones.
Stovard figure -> 39.3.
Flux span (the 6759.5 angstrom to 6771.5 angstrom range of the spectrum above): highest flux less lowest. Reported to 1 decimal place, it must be 1.4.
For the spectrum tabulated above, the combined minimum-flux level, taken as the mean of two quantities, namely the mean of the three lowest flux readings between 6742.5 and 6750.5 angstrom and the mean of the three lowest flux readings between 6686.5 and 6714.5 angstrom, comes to 35.4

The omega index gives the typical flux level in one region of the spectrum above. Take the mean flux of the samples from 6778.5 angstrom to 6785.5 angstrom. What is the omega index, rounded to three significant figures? 38.0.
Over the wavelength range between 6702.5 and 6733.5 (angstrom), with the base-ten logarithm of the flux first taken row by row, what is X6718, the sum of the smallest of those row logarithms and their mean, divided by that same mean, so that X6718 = 1.97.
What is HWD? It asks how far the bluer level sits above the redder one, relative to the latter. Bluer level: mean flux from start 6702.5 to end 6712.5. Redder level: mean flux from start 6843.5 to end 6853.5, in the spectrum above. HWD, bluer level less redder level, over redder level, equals -0.01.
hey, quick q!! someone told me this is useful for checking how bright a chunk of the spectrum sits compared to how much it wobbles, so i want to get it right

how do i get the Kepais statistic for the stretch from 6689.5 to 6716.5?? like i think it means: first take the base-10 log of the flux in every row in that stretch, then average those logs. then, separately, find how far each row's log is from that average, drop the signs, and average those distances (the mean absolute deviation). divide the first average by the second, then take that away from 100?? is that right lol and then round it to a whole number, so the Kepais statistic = -31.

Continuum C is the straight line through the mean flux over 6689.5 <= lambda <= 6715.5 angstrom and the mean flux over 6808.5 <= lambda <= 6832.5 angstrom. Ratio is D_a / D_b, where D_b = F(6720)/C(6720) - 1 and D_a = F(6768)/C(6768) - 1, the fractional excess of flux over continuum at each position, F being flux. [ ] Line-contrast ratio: 0.39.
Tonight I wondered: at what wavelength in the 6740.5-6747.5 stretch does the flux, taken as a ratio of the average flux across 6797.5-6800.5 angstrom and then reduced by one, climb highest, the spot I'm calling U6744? 6741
